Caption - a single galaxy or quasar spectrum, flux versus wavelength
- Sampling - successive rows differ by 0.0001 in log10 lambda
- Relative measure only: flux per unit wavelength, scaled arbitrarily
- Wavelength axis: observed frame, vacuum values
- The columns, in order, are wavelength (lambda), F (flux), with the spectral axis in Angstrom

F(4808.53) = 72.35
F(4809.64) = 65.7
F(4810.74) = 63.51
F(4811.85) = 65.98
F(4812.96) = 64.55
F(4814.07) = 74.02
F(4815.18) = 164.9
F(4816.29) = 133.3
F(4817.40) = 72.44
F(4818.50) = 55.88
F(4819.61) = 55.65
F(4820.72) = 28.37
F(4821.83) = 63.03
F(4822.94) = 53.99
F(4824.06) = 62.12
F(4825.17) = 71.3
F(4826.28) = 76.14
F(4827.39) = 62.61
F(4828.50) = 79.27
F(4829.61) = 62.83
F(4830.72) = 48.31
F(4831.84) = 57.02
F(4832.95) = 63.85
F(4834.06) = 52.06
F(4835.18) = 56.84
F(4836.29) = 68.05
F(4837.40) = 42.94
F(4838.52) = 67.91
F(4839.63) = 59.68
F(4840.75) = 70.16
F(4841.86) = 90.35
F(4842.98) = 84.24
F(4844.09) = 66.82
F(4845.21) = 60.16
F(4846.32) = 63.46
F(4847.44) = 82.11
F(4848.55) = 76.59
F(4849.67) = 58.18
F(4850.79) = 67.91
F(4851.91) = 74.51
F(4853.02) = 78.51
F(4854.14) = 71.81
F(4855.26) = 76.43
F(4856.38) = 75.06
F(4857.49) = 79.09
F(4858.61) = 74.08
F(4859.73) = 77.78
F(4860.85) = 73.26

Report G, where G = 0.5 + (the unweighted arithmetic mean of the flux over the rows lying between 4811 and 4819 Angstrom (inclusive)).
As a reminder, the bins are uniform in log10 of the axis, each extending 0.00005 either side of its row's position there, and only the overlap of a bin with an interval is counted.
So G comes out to 91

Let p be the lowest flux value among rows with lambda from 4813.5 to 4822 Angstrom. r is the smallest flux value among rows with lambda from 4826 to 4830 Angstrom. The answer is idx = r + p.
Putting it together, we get 91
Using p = 28.37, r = 62.61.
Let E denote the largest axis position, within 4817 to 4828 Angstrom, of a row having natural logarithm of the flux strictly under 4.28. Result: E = 4827.39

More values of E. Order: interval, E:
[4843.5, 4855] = 4854.14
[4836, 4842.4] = 4840.75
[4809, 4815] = 4812.96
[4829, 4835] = 4834.06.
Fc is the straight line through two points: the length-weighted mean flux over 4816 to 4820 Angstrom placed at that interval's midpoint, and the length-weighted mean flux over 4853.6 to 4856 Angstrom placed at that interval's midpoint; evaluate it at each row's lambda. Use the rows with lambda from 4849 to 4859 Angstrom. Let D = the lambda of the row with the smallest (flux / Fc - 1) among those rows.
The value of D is 4849.67 Angstrom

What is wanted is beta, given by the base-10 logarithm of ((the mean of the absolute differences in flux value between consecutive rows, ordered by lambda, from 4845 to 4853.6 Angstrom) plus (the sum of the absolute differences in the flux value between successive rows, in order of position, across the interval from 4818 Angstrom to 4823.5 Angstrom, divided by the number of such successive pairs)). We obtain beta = 1.44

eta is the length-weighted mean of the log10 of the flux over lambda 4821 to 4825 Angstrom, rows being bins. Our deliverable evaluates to 1.76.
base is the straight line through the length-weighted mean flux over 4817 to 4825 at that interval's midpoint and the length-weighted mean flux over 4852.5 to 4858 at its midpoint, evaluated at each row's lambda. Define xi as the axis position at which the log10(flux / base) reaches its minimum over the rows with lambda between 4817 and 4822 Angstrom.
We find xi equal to 4820.72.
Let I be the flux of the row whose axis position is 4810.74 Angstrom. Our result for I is 63.51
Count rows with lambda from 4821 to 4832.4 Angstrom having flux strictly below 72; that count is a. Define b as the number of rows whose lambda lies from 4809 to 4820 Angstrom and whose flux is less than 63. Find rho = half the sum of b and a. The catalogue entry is 5.0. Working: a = 8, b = 2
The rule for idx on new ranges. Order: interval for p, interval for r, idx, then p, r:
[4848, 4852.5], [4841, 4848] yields 118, 58.18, 60.16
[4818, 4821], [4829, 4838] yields 71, 28.37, 42.94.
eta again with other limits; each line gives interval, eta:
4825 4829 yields 1.86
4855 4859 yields 1.88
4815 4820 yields 1.93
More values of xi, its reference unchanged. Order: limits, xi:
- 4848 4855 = 4849.67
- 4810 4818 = 4812.96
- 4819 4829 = 4820.72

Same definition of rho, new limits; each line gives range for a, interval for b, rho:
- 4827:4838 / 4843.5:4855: 5.5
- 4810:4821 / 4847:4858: 3.5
